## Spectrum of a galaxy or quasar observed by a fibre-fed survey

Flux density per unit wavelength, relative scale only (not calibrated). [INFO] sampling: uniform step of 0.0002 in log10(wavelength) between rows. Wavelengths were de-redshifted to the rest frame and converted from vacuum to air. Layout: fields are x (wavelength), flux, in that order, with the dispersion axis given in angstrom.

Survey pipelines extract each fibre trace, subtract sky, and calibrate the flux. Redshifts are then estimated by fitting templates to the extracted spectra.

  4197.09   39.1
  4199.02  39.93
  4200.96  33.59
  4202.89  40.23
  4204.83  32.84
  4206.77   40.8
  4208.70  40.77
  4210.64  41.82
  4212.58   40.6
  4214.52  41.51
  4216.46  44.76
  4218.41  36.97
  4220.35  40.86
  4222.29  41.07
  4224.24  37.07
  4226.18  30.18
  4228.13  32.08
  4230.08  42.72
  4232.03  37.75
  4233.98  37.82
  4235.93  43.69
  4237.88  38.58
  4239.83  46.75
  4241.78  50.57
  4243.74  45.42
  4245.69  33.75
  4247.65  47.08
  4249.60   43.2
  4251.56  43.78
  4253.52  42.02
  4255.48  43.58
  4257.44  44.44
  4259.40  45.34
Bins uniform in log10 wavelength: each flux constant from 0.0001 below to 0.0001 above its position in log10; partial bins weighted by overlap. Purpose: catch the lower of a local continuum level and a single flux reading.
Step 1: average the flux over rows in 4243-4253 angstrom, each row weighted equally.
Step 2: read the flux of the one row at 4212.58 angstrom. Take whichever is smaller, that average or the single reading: 40.6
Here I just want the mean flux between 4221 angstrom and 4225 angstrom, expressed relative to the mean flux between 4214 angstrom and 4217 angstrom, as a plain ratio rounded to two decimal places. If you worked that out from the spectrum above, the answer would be 0.91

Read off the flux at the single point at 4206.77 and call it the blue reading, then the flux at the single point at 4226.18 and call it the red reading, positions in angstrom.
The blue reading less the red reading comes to 11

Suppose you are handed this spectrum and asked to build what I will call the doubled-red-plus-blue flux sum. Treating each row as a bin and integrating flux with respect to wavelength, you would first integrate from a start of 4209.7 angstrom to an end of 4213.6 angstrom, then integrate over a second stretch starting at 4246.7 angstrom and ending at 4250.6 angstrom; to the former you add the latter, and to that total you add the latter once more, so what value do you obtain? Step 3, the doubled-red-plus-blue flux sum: 513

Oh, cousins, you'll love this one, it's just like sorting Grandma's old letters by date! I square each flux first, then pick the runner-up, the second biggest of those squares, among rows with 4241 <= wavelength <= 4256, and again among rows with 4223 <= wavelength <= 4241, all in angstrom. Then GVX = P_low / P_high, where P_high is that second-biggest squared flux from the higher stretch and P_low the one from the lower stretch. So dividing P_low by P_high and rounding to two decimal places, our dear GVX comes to 0.86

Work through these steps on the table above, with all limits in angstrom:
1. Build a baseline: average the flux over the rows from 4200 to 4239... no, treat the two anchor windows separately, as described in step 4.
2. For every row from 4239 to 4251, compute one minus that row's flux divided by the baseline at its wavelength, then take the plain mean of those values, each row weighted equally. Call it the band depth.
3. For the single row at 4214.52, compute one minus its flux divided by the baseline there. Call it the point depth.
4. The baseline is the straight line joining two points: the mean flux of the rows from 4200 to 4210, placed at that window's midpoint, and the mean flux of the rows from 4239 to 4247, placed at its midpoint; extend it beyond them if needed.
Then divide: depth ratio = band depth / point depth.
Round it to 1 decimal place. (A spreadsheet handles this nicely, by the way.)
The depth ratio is 0.0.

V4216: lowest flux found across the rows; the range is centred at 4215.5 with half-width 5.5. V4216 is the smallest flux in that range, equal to 36.97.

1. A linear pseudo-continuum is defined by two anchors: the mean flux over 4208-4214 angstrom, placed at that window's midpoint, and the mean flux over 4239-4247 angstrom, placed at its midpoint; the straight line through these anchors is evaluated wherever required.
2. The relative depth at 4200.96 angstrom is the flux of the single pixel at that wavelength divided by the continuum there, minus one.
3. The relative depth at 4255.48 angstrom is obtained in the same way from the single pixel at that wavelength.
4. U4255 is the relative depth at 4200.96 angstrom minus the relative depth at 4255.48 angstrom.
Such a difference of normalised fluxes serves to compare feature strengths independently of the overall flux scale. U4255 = -0.12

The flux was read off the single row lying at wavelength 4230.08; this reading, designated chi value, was 42.72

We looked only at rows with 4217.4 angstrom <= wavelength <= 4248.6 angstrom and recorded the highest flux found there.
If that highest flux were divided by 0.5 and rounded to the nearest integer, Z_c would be 101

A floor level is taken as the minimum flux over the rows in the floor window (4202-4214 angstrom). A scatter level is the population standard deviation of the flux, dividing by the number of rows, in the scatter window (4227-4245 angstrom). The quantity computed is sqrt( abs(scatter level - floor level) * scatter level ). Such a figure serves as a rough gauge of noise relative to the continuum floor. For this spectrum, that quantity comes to 12.1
